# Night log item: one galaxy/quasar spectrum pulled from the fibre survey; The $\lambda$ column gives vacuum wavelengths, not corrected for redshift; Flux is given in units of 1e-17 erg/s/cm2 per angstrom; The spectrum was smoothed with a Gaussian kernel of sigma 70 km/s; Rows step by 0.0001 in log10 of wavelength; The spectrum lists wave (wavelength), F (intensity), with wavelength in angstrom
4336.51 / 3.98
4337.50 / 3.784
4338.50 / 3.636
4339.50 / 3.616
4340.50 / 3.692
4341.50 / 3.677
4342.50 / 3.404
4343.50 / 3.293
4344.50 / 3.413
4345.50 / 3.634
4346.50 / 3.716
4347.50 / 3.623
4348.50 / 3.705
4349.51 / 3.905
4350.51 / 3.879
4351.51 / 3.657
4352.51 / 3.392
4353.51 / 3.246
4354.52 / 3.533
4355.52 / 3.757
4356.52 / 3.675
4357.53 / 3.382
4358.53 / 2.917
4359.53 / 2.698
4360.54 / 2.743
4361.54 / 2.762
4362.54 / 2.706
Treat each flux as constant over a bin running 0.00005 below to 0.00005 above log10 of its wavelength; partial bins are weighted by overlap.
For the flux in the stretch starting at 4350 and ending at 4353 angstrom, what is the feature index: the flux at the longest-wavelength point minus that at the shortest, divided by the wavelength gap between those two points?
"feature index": -0.24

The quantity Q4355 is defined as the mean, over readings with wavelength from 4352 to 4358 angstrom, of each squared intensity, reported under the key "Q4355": 12.3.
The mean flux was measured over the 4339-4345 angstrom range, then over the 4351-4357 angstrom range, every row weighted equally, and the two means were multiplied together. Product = 12.5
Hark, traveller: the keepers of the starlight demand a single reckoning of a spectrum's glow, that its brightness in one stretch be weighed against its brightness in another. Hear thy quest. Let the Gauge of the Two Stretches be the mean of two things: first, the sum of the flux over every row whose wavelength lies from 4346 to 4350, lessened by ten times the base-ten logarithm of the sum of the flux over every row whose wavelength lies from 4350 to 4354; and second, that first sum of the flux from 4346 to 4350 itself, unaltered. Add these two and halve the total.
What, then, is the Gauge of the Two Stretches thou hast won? 9.2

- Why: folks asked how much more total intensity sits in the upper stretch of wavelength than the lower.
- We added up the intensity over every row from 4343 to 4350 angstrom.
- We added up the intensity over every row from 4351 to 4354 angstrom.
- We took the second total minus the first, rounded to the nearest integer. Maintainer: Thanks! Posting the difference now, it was -15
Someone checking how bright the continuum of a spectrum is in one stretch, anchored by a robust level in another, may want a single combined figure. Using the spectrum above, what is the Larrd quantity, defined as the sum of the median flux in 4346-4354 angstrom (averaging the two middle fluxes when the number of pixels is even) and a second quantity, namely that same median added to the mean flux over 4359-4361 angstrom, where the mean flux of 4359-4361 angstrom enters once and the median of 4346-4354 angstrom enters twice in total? 10.08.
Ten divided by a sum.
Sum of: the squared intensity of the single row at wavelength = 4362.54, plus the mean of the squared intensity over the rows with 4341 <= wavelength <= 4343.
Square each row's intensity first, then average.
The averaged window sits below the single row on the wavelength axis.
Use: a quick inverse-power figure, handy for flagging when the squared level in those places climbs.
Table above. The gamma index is 0.50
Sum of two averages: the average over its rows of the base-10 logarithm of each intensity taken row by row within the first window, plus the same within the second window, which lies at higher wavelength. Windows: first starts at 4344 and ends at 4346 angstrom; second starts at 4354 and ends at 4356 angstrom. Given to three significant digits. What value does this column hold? 1.11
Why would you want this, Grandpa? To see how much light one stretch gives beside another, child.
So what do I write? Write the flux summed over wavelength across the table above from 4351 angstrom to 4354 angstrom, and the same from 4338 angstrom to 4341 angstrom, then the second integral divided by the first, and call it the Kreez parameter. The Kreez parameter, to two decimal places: 1.06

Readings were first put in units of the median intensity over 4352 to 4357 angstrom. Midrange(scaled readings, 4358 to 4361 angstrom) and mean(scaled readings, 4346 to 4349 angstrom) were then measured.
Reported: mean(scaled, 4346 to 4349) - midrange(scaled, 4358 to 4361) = 0.25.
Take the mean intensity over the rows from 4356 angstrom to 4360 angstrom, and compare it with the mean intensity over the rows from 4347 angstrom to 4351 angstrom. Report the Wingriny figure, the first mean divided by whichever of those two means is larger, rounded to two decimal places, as 0.84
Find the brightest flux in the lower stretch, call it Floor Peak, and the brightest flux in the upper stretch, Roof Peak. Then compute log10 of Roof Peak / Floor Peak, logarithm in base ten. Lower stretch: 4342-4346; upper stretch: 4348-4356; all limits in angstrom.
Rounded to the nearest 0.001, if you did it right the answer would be 0.031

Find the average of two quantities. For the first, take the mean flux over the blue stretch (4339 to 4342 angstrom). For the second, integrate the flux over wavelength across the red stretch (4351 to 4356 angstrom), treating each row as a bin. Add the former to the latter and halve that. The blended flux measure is 10.6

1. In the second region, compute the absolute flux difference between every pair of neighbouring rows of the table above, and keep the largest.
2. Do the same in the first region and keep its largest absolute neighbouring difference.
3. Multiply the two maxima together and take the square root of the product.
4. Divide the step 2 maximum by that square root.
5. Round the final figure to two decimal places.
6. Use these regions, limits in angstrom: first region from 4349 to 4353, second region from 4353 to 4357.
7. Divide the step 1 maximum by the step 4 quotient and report 0.30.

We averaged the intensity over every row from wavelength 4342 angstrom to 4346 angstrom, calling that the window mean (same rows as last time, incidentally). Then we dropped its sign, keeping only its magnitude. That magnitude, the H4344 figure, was 3.44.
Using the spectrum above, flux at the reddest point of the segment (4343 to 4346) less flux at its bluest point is 0.34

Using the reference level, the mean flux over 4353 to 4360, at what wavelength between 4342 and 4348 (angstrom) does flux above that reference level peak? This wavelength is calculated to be 4346.50 angstrom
